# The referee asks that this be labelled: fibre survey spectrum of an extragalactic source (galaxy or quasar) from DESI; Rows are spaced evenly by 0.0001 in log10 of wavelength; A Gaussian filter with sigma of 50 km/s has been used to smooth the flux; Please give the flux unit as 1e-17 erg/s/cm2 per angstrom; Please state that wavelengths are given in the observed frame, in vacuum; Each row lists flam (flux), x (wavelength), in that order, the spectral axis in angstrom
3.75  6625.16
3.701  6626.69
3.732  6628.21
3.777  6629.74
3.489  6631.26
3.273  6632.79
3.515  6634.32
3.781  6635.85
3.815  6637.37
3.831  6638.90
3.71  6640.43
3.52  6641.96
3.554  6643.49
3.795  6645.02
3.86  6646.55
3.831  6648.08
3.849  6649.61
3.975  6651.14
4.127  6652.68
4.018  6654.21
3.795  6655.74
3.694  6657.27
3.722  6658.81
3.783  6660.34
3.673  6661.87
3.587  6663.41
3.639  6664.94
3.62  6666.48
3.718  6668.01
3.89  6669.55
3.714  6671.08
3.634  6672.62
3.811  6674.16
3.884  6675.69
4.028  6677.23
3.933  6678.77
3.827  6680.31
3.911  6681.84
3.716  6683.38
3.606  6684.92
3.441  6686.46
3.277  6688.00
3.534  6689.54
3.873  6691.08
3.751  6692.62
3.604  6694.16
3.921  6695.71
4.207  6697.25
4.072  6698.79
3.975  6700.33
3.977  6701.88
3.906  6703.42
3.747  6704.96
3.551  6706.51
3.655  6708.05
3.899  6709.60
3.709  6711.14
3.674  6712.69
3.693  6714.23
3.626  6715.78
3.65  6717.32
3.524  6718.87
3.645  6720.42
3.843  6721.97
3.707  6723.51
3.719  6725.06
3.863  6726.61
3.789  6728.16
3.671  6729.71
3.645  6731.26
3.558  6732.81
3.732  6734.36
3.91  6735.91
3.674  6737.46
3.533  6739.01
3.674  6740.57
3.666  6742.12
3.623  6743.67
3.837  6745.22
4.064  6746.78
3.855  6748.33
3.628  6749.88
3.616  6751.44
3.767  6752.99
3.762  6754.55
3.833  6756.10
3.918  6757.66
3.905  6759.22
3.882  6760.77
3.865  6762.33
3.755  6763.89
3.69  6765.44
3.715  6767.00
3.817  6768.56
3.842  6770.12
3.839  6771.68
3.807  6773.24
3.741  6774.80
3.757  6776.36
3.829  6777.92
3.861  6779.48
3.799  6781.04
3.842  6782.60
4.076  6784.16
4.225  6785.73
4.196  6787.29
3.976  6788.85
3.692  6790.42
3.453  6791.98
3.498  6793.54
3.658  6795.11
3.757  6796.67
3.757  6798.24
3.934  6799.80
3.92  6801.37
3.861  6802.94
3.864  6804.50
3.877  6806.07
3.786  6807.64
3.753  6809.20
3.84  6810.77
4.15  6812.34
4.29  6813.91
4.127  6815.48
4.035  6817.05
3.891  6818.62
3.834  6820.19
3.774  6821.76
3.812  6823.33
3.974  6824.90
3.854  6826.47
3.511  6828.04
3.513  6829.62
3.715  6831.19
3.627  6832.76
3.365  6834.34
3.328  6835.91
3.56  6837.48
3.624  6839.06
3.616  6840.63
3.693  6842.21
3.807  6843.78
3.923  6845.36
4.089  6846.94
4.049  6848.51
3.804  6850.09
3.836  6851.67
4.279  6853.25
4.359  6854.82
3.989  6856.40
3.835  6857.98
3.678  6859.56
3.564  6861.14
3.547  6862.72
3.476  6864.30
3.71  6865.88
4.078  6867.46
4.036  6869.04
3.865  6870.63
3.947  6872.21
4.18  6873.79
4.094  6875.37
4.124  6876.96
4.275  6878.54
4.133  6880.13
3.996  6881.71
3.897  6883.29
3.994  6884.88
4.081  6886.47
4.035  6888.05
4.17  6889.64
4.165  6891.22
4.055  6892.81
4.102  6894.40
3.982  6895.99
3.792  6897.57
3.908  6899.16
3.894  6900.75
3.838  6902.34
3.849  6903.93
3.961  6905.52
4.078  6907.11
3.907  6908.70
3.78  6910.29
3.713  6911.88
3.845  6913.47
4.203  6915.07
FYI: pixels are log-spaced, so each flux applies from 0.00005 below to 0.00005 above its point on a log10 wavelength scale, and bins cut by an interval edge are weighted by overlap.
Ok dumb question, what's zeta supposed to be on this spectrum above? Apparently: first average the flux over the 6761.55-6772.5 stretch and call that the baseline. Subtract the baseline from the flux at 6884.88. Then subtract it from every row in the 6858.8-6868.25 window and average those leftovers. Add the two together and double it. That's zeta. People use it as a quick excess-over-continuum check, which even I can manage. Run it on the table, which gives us 0.2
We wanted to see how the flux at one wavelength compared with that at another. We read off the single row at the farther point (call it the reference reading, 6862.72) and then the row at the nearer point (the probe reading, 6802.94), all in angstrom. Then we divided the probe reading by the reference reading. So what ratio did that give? 1.09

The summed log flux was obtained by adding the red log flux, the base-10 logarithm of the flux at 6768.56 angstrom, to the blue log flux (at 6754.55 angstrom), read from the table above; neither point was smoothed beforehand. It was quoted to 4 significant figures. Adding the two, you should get 1.157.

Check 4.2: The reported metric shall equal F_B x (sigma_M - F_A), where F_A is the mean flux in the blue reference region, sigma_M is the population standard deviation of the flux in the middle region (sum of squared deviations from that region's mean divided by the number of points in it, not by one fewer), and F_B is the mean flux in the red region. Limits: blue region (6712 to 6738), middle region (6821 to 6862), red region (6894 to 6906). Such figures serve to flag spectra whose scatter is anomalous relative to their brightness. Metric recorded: -13.5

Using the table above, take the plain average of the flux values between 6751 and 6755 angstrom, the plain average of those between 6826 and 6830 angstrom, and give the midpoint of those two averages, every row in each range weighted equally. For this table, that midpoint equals 3.67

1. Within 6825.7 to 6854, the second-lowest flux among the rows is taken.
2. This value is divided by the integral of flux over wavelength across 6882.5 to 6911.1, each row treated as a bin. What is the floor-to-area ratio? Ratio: 0.0296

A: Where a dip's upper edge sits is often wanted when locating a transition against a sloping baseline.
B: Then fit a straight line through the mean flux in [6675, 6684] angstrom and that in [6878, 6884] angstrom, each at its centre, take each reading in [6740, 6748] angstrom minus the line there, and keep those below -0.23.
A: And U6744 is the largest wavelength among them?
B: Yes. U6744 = 6743.67 angstrom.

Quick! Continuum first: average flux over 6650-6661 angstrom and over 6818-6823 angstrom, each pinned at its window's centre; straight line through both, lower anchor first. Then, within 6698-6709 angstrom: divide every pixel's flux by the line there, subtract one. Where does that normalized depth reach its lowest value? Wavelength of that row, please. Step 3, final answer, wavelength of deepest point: 6706.51 angstrom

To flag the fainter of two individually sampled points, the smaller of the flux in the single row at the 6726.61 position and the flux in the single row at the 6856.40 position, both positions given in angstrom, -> 3.86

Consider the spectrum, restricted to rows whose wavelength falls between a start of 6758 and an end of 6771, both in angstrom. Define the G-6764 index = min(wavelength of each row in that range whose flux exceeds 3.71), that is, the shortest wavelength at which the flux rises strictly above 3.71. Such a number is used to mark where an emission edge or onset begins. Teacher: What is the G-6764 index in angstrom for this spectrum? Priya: 6759.22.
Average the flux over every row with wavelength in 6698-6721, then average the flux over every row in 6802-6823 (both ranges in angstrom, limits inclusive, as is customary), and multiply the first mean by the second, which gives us 14.7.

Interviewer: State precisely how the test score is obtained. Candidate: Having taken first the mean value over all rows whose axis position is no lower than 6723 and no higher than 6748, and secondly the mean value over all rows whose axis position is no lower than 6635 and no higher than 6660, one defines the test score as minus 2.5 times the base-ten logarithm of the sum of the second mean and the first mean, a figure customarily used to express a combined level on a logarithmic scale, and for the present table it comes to -2.19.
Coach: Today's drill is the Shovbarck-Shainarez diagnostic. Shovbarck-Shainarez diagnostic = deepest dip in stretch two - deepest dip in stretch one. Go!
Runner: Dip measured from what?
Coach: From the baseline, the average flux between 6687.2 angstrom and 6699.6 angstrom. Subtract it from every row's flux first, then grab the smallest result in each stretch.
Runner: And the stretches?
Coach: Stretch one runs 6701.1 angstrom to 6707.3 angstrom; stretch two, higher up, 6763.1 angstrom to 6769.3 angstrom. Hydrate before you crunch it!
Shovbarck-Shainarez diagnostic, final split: 0.14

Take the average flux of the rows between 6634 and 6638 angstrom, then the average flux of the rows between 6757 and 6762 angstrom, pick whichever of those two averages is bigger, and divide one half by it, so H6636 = 0.128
